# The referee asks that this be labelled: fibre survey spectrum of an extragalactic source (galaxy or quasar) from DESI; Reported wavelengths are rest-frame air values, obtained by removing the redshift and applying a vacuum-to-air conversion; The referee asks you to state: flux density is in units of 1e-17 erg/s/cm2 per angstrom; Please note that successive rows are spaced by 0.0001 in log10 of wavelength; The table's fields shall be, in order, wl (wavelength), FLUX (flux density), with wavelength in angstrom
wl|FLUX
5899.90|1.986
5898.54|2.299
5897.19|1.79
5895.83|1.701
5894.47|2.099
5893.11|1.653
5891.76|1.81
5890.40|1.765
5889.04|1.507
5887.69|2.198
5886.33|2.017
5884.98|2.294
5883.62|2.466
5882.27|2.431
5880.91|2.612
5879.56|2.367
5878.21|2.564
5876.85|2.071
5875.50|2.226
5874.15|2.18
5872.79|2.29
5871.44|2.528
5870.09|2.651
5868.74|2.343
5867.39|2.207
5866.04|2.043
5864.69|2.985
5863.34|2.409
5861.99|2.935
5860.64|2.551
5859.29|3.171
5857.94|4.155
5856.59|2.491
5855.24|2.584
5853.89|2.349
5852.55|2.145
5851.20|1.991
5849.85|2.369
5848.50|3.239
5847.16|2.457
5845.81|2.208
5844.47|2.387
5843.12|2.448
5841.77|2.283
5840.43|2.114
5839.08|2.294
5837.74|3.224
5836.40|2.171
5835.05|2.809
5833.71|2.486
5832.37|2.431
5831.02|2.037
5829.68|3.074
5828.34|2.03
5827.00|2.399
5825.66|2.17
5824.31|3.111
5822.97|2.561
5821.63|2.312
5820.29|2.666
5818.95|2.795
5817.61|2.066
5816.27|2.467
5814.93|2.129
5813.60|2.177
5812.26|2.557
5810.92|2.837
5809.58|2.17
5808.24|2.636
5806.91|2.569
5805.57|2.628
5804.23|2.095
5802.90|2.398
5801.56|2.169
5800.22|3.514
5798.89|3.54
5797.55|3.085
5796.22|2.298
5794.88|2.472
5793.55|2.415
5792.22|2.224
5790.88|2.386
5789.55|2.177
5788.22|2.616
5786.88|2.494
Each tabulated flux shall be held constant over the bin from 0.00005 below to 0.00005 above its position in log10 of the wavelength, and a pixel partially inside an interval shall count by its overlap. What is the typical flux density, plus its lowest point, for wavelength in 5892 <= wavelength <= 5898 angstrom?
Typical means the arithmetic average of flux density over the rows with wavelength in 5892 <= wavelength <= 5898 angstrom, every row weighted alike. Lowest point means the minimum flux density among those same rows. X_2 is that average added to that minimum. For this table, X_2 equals 3.5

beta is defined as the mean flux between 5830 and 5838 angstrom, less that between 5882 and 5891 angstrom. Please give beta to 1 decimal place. 0.4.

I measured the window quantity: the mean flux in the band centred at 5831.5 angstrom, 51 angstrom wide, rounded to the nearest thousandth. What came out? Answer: 2.454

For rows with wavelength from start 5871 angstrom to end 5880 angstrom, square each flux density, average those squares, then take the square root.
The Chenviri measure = 2.3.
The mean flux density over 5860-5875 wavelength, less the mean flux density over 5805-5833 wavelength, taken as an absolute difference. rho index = 0.00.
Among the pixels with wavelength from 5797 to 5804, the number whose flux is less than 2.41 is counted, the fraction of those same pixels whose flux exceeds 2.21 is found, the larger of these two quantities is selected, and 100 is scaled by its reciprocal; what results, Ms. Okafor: 50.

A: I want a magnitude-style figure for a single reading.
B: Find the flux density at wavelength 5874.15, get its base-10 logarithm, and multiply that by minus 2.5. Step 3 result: -0.85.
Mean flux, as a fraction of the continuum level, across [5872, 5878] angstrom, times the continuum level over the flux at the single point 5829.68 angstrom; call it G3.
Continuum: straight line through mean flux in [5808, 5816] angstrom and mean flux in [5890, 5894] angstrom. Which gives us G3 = 0.86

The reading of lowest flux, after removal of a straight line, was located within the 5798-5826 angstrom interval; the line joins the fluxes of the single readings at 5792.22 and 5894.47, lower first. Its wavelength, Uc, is 5817.61 angstrom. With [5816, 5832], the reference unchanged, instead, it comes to 5828.34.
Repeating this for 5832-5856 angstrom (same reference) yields 5851.20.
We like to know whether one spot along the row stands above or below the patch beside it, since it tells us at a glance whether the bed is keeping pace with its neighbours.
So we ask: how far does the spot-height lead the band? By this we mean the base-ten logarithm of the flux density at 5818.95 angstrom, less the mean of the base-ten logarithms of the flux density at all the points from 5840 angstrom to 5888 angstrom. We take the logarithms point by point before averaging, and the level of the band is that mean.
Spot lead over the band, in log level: 0.059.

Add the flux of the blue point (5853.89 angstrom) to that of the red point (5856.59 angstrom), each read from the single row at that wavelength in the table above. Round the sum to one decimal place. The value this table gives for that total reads 4.8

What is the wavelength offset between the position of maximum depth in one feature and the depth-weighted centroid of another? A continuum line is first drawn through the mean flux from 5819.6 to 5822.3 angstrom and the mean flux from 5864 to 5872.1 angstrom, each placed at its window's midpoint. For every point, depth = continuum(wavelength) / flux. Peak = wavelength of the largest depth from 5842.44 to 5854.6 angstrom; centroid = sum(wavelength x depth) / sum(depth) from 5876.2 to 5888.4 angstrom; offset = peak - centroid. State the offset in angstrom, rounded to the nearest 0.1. -31.2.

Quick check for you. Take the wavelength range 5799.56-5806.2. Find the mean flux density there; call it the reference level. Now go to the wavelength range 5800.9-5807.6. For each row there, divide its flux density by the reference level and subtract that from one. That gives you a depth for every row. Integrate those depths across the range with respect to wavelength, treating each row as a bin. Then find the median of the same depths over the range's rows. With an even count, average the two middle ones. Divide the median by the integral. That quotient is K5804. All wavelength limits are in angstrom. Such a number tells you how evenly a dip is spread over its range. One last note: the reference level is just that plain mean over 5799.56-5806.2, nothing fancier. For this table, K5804 0.129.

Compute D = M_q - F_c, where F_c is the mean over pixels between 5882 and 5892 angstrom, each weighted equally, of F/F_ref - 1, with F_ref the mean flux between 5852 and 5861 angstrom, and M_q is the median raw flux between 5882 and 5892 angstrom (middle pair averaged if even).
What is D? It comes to 2.37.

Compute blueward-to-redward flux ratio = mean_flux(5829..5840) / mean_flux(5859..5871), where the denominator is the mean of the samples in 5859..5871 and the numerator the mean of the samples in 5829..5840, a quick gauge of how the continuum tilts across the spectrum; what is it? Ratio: 0.99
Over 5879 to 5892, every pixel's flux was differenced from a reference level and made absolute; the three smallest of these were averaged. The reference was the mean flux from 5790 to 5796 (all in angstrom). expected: 0.048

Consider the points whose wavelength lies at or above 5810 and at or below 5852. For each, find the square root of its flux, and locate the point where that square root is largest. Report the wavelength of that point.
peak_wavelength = 5848.50 angstrom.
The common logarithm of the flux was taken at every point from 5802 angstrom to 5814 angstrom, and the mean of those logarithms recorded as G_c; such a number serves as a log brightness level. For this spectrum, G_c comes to 0.387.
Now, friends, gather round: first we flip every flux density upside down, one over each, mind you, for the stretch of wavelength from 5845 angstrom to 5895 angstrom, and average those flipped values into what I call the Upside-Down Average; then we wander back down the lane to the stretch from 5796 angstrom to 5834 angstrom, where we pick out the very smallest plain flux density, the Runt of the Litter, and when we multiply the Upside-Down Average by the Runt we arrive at 0.880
